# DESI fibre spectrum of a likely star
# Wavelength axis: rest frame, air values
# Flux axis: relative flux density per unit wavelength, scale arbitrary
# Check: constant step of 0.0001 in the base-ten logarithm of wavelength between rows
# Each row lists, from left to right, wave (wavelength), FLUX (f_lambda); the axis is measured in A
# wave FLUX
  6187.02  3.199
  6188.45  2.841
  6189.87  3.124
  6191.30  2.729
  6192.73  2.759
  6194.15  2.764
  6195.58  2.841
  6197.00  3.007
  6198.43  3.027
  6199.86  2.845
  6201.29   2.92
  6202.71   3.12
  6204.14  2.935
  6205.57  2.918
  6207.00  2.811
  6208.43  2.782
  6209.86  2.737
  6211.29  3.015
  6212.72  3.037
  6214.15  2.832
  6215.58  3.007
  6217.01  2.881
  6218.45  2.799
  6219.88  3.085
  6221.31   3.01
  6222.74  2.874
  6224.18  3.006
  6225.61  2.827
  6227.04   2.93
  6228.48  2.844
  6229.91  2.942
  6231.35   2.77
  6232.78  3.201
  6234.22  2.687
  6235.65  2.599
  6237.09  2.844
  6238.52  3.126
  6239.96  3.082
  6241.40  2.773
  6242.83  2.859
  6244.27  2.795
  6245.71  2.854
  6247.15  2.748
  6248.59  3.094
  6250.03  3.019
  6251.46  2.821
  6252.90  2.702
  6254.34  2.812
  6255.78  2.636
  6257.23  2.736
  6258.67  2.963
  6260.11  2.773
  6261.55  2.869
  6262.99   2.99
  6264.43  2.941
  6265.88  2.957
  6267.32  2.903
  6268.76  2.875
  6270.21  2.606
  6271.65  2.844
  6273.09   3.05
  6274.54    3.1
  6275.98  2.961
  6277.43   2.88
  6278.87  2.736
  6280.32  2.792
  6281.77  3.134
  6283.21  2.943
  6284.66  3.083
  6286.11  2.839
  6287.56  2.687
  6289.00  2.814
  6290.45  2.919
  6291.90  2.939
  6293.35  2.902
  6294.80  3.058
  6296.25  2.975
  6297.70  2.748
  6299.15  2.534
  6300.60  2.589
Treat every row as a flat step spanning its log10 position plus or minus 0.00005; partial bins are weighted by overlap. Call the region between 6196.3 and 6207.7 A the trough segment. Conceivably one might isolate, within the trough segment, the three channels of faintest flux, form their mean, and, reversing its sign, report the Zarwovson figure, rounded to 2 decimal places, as -2.86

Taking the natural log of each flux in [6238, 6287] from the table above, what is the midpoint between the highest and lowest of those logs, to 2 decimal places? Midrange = 1.05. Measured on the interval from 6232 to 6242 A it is 1.06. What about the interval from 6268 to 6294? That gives 1.05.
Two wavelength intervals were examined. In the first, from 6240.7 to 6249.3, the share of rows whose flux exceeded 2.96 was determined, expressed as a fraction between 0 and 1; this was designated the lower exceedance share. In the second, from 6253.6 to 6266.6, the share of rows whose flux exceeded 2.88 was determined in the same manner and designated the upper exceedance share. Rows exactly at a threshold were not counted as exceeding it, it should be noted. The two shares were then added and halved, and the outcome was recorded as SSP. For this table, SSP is 0.31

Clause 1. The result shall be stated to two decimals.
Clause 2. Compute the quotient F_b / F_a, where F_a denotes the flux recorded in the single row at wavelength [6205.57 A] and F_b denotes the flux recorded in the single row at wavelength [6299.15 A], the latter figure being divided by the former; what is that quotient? 0.87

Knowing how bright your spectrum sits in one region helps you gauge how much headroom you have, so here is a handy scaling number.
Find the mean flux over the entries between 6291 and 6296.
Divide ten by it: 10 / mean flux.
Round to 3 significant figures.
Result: 3.37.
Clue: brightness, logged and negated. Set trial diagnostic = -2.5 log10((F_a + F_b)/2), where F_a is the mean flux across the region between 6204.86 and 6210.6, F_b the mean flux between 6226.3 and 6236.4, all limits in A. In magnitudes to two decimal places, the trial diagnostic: -1.13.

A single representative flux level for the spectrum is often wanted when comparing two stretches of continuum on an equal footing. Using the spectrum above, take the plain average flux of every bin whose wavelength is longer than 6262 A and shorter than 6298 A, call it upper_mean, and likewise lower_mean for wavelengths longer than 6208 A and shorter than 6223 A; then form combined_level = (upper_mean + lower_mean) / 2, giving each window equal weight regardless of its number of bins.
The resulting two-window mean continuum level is 2.91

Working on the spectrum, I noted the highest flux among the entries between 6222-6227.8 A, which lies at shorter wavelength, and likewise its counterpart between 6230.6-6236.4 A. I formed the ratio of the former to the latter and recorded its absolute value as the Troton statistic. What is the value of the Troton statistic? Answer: 0.939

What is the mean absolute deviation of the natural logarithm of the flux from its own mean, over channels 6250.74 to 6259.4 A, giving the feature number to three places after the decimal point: 0.031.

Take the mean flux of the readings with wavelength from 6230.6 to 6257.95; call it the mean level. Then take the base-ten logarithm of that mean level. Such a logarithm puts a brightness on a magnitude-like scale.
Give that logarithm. 0.455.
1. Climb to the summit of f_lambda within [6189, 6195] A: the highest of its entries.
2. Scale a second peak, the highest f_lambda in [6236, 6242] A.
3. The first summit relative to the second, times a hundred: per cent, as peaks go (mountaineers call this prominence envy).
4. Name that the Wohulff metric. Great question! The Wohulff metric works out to 100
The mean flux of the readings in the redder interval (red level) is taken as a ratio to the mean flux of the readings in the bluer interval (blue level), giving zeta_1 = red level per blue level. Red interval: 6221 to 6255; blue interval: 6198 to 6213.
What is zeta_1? 0.99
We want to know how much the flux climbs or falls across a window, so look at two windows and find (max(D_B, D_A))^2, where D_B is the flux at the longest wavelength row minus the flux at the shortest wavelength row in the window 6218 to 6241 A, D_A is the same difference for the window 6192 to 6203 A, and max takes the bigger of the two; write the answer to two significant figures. 0.13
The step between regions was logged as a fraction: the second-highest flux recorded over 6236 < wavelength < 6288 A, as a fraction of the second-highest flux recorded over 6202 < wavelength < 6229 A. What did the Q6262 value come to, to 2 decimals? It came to 1.01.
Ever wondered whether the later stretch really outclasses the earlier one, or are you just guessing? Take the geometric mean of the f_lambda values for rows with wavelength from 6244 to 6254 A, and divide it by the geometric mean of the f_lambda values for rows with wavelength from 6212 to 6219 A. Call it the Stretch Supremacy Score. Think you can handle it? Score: 0.98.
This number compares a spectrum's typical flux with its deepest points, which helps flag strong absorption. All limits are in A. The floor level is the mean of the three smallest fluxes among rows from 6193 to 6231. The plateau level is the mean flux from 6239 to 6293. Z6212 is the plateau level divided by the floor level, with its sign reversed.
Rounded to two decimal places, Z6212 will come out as -1.04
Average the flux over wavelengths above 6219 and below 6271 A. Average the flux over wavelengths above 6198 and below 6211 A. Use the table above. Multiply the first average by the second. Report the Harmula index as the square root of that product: 2.89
